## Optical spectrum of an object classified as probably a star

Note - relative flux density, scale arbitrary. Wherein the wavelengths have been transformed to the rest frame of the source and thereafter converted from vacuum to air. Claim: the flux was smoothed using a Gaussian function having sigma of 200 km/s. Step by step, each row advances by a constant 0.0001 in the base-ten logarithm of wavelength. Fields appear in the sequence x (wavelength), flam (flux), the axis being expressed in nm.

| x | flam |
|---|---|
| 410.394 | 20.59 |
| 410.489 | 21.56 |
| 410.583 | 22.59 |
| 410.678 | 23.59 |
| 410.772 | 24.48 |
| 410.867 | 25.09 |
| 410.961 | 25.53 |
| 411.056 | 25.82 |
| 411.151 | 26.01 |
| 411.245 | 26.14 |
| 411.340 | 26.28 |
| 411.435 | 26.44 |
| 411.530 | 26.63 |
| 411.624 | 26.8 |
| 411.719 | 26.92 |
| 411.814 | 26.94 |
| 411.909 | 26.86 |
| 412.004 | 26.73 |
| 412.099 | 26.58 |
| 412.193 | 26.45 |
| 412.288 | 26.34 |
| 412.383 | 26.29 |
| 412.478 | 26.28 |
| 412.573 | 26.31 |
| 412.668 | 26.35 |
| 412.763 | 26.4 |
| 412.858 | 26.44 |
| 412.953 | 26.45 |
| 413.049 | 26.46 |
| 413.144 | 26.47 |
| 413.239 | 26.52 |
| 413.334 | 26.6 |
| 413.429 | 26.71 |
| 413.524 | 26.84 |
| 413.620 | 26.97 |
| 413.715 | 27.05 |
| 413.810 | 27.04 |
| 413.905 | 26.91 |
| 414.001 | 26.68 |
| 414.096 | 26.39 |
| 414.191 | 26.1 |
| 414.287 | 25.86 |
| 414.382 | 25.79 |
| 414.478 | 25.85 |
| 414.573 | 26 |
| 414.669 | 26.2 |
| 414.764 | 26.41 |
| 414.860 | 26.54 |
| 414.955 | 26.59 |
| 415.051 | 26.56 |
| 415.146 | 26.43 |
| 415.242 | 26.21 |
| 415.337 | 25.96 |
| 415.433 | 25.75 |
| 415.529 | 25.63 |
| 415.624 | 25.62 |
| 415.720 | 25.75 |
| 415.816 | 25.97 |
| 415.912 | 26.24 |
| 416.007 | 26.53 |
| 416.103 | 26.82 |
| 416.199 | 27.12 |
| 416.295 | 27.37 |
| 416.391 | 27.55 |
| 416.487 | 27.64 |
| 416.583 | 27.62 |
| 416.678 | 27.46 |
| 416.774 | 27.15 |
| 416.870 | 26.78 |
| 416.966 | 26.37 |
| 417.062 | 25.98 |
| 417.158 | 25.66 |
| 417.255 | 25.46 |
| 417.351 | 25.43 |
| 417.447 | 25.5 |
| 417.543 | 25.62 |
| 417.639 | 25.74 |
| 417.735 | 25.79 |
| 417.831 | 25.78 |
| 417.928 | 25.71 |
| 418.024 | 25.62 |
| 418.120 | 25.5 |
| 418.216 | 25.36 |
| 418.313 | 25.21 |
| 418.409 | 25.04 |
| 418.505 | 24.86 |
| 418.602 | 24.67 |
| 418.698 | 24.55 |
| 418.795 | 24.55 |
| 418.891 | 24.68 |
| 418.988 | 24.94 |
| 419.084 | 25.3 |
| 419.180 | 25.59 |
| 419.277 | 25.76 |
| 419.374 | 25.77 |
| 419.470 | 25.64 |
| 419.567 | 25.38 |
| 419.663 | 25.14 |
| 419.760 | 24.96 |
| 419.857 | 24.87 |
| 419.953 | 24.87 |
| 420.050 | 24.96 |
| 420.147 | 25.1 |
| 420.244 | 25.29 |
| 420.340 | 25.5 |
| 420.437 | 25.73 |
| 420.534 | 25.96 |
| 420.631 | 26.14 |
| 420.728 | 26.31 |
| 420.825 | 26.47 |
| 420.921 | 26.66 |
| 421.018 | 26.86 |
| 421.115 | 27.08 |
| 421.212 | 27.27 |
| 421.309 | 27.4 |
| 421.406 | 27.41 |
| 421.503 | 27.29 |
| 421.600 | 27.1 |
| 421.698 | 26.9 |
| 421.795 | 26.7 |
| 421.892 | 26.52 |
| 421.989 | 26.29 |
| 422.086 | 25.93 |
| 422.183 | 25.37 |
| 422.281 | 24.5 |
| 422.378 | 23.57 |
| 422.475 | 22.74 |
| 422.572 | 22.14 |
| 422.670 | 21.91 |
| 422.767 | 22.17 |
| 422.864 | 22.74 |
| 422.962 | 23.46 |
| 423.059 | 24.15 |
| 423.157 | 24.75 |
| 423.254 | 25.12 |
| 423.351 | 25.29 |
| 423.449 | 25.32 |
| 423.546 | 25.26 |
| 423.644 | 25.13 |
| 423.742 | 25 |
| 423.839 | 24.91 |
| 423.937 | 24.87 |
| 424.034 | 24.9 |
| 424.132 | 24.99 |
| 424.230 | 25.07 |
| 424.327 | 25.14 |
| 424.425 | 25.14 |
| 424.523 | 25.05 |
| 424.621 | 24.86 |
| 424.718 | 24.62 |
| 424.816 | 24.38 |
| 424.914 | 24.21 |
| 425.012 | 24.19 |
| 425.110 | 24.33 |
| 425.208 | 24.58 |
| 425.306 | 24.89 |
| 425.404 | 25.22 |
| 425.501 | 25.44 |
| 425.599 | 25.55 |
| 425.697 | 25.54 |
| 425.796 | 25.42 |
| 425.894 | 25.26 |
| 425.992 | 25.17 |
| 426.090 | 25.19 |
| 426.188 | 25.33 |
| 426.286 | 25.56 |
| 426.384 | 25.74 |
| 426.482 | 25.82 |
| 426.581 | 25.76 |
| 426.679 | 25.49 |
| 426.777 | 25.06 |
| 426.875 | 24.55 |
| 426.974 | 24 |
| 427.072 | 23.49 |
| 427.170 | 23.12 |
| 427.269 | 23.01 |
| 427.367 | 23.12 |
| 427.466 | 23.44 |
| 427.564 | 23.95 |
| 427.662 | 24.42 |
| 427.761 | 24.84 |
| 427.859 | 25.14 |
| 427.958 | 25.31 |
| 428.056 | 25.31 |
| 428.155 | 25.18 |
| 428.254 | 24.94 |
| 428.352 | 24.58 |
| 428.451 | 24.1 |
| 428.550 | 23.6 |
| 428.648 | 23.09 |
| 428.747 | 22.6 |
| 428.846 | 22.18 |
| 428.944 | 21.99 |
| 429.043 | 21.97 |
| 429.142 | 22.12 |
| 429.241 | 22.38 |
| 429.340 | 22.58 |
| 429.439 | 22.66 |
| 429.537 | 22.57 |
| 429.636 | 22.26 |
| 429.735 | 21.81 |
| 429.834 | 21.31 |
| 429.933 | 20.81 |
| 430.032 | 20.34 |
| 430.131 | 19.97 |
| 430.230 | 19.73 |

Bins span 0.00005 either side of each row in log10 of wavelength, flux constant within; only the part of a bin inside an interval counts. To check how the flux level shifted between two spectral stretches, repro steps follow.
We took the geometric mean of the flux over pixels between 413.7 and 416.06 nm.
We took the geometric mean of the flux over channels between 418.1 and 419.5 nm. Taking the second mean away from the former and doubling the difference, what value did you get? 2.2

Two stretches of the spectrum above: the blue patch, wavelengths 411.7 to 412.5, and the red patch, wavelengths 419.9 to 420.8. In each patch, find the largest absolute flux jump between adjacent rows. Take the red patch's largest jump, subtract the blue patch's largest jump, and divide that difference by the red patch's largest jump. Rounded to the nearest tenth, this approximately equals 0.3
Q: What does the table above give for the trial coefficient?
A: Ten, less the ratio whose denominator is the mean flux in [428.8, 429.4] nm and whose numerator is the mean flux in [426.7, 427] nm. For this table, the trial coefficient 8.89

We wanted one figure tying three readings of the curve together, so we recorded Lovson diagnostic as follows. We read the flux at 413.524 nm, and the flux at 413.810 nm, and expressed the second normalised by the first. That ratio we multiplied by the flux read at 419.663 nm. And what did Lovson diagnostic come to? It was 25.3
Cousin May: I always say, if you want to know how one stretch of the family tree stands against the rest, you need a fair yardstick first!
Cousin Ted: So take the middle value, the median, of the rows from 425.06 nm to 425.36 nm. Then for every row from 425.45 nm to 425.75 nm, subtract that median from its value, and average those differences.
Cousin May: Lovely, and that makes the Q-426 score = 0.93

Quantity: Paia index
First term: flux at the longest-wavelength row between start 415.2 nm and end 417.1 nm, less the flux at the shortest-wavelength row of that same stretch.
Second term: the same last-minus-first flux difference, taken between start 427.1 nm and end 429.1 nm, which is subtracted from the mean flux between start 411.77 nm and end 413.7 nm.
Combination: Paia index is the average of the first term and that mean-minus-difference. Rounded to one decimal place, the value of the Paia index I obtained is 13.7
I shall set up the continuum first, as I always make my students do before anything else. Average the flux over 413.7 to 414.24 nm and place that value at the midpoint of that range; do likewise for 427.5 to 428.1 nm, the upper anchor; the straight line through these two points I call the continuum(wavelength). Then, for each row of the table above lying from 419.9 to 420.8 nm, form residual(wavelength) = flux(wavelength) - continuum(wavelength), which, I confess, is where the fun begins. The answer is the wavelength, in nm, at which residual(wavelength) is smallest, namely 419.953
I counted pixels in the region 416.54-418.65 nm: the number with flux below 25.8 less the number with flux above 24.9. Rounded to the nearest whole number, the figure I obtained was -4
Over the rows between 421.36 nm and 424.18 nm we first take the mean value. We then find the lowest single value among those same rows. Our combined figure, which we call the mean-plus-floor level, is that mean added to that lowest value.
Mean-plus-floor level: 47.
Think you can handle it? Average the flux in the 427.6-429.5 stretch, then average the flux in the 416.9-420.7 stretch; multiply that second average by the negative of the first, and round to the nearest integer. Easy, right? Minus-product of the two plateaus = -600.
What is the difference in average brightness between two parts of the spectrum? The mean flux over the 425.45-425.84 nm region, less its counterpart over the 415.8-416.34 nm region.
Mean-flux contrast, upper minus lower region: -1.2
